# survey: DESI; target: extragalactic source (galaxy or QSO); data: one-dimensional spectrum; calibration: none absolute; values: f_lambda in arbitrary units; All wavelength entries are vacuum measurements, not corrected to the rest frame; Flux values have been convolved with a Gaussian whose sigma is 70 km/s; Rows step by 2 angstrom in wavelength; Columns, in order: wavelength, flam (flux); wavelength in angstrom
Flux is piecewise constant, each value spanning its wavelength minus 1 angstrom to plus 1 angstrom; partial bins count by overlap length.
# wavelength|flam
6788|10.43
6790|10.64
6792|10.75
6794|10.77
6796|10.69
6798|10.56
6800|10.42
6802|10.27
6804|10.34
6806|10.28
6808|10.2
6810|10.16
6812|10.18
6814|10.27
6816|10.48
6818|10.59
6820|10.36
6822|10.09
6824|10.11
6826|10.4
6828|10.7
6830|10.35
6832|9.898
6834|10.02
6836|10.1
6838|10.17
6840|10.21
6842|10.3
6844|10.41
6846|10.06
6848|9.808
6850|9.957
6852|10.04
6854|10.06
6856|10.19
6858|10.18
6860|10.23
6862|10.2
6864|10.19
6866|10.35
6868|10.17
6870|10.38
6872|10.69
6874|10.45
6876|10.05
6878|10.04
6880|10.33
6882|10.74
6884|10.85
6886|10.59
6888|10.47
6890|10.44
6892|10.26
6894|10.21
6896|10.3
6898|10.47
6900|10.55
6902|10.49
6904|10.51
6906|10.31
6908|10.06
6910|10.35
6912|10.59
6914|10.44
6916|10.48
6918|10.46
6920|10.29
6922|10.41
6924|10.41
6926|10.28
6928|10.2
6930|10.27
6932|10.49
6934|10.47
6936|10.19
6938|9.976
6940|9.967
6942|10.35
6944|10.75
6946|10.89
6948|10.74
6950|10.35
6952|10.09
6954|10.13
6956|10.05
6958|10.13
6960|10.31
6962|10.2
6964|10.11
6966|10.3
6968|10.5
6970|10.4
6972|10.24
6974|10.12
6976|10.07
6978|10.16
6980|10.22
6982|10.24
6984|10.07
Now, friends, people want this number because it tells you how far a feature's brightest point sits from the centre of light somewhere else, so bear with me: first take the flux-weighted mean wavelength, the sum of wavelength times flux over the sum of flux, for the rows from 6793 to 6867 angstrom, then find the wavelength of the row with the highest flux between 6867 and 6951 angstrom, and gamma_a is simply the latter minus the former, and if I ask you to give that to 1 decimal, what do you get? 116.2 angstrom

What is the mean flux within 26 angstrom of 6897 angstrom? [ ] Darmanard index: 10.4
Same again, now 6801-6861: 10.2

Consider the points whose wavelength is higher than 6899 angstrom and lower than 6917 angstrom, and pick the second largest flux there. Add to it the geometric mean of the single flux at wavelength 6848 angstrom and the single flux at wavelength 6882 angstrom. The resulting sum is 20.8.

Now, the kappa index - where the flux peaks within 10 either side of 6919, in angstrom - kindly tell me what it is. 6912 angstrom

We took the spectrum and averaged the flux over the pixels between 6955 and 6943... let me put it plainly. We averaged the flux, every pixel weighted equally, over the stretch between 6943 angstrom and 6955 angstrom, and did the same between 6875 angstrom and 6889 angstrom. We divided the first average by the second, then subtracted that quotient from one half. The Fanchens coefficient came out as -0.505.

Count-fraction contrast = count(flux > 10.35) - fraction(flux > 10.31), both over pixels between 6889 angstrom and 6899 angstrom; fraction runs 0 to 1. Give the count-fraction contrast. 1.6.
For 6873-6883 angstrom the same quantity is 1.4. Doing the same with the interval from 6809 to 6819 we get 1.6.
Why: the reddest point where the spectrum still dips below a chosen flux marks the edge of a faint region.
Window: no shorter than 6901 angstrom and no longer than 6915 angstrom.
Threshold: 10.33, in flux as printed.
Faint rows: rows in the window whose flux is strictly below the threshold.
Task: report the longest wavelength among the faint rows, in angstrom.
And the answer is 6908 angstrom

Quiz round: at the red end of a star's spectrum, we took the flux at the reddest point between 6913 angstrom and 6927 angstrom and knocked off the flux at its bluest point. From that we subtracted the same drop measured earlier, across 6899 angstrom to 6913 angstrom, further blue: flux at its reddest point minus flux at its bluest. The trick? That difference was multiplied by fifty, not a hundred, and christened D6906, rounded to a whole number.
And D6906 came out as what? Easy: -10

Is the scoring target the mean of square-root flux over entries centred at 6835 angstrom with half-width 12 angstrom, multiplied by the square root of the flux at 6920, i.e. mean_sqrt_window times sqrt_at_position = 10.3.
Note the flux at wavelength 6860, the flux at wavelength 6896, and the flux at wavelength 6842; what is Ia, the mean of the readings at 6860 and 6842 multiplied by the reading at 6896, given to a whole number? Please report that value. 106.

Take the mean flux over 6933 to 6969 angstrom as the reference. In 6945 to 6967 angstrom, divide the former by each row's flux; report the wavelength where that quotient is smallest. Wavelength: 6946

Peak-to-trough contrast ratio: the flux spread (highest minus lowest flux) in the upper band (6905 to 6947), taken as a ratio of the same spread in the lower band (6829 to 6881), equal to 1.0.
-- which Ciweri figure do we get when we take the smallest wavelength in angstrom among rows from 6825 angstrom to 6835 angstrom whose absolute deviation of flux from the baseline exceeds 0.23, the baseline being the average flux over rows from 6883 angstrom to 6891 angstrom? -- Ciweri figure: 6830 angstrom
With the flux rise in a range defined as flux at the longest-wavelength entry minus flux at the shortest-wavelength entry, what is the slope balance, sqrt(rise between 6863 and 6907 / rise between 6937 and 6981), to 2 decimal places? 0.70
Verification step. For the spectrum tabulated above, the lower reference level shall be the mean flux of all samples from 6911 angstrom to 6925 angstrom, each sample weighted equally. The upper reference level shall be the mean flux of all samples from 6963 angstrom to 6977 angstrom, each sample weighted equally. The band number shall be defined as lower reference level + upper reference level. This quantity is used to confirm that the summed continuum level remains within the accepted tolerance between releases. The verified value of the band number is 20.7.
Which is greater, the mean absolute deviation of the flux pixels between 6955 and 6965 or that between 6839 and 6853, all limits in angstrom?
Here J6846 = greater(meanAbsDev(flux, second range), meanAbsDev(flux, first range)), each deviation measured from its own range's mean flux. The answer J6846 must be 0.17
